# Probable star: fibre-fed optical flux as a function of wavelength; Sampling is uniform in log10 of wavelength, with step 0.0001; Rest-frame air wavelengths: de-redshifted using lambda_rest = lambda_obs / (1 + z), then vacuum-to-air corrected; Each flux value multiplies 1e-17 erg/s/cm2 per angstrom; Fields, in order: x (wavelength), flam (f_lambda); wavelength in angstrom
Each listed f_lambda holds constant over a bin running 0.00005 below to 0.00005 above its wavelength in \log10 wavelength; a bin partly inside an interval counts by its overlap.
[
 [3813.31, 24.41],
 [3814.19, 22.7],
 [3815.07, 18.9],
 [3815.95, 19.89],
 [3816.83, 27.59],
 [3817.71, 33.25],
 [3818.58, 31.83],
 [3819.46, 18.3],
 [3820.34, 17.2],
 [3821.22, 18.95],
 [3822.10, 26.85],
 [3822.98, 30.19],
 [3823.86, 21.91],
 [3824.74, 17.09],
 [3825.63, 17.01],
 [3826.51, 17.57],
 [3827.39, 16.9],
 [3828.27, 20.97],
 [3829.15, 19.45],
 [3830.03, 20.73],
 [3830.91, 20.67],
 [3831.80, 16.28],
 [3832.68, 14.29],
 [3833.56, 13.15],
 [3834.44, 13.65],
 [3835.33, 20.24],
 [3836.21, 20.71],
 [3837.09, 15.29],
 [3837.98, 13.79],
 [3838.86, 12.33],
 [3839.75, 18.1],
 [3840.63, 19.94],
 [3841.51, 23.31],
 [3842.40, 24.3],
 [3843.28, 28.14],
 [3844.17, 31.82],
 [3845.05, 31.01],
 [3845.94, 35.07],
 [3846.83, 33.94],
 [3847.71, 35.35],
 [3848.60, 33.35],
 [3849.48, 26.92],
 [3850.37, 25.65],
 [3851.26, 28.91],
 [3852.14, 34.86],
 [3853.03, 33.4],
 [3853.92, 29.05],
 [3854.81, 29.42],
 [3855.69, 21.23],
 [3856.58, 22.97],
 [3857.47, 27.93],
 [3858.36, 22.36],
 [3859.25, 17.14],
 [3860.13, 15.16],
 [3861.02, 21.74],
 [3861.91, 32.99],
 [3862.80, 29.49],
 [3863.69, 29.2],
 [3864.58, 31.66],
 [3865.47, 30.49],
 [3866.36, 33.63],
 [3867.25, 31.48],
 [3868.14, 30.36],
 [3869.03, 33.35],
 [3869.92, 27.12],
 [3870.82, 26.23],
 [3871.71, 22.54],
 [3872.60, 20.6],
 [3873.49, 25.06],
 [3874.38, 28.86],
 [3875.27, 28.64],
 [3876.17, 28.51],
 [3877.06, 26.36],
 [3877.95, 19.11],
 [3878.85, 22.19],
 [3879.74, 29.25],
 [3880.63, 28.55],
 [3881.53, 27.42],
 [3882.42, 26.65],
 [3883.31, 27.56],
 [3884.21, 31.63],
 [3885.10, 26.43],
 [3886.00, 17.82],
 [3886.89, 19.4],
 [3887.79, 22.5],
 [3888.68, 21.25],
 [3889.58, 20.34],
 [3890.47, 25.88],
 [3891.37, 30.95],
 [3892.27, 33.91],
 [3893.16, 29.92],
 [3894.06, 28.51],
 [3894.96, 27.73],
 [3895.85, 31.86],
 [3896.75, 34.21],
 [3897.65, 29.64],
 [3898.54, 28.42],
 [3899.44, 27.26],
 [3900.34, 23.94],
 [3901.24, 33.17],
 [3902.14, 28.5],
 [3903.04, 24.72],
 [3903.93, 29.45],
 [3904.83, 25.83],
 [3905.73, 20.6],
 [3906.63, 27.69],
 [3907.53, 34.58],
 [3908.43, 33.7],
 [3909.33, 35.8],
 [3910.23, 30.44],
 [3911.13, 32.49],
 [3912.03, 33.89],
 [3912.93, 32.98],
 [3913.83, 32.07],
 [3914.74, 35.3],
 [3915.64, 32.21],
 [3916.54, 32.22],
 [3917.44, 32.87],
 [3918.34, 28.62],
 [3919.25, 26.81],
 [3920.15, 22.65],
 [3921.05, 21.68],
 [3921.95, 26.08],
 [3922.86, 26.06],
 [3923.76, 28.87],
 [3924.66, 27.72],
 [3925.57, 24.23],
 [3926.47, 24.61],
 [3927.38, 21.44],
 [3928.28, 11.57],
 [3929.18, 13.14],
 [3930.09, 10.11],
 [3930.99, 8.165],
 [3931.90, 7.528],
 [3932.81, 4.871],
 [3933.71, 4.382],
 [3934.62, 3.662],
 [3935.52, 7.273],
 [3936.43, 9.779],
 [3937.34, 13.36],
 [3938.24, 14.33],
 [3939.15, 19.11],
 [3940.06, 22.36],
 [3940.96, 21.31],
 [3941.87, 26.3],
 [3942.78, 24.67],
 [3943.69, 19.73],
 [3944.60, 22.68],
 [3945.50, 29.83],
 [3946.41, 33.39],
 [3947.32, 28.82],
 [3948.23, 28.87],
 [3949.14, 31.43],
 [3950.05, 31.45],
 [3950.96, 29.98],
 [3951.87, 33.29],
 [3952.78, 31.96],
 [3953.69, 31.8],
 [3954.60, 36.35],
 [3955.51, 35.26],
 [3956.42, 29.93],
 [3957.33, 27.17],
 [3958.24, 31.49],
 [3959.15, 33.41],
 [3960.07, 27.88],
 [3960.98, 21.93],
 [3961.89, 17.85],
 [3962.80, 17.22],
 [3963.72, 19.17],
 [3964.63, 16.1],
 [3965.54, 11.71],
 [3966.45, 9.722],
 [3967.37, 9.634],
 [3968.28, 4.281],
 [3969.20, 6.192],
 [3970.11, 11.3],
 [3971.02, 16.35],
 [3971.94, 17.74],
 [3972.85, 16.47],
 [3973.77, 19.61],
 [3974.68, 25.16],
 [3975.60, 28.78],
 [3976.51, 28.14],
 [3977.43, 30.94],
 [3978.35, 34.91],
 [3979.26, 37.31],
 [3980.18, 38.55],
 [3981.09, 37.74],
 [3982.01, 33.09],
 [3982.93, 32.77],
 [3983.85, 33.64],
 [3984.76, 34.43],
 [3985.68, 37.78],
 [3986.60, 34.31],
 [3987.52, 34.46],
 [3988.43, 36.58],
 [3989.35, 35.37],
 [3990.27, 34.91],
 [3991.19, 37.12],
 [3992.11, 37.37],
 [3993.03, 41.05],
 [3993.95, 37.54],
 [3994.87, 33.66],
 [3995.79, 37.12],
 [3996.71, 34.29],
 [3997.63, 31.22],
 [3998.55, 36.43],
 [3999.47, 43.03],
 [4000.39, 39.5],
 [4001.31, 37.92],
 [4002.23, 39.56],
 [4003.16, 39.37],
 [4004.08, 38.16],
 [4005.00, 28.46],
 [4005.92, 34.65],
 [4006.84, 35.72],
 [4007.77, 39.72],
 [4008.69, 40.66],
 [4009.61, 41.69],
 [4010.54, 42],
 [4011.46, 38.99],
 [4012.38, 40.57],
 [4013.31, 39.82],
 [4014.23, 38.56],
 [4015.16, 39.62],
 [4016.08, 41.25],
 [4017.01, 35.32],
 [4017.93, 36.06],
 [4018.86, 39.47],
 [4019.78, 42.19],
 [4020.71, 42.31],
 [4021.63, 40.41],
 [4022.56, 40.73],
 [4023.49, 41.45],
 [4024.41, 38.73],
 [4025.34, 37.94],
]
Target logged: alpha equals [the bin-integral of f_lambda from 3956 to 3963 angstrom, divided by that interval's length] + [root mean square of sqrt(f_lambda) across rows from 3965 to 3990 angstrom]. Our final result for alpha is 31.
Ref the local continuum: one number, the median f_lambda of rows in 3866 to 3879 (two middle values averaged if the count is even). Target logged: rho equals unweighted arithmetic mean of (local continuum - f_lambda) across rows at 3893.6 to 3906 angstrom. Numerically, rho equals -1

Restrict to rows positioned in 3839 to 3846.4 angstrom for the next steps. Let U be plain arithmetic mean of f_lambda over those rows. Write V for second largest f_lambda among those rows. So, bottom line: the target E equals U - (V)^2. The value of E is -986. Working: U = 26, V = 31.82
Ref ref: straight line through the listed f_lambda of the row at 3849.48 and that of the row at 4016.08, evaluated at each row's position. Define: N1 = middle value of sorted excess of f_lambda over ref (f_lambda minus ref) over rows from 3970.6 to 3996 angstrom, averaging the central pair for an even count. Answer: -4.2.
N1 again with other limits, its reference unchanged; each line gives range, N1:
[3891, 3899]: -0.8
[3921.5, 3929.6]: -8.9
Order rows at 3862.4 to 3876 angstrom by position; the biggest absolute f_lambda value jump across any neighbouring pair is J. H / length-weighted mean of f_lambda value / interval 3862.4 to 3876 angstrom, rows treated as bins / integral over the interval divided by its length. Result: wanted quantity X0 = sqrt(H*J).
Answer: 13.3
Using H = 29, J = 6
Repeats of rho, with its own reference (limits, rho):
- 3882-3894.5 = 1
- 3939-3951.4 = 1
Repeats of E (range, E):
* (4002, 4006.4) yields -1514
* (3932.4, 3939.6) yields -196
